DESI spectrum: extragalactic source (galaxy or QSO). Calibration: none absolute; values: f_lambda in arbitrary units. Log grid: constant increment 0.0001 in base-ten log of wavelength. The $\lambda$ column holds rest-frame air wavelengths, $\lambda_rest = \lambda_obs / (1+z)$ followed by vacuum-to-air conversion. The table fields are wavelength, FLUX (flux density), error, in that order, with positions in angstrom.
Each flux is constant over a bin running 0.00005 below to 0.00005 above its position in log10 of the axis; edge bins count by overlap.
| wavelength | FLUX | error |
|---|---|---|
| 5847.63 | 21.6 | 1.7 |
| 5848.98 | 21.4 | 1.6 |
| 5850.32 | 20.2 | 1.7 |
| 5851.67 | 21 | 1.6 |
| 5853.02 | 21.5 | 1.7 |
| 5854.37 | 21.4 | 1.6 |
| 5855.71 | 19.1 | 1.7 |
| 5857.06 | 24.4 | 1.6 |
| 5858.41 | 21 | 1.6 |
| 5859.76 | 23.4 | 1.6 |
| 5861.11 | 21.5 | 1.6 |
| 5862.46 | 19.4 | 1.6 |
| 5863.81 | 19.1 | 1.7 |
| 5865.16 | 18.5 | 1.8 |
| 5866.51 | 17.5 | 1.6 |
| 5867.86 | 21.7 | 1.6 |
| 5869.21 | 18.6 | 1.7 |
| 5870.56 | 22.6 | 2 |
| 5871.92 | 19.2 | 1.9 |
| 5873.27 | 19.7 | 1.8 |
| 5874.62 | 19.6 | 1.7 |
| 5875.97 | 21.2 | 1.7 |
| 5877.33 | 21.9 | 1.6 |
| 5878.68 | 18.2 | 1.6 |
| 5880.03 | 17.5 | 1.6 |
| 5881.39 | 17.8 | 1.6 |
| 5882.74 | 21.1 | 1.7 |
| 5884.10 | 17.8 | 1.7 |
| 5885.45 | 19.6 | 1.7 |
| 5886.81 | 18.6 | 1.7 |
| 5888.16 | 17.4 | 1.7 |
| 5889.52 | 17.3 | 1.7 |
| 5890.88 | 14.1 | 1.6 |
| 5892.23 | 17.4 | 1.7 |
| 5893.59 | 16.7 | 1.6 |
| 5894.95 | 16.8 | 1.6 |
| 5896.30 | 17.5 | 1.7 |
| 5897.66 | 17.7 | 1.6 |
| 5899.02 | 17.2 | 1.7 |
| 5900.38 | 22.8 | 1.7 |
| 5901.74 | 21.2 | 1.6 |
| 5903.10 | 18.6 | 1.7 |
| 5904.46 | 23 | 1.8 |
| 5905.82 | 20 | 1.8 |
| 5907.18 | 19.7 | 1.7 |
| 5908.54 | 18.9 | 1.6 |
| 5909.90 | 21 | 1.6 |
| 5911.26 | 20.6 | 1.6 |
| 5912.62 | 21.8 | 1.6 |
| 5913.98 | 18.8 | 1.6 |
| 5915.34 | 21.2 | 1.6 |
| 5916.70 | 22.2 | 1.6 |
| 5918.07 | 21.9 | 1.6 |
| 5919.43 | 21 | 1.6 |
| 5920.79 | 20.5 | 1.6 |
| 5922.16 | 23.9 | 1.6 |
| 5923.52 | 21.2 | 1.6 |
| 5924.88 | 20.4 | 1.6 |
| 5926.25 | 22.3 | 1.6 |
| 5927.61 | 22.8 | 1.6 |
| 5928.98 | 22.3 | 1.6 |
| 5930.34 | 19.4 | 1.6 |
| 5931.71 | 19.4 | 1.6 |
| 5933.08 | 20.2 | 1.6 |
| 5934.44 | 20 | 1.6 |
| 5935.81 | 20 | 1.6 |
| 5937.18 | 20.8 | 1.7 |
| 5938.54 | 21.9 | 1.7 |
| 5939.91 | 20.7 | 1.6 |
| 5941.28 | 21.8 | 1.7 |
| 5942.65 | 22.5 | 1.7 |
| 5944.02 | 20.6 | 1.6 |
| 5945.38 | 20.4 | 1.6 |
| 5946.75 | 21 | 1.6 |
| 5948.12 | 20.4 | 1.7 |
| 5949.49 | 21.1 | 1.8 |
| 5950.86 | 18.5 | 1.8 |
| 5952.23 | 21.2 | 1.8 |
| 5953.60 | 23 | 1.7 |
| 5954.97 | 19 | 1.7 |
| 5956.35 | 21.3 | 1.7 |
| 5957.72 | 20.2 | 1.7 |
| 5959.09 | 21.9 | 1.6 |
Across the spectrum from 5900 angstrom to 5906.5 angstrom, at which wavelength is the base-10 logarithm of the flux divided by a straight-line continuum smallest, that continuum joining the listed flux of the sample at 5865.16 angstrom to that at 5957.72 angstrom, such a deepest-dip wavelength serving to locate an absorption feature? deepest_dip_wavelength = 5903.10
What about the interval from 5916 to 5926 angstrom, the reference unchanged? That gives 5924.88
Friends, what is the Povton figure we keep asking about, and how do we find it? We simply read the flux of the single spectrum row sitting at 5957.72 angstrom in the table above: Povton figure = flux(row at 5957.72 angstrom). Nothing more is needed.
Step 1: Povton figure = 20.2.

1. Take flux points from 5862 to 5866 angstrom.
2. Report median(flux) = 19.1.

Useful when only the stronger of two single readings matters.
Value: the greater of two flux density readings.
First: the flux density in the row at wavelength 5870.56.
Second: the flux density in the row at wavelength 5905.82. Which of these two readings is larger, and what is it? 22.6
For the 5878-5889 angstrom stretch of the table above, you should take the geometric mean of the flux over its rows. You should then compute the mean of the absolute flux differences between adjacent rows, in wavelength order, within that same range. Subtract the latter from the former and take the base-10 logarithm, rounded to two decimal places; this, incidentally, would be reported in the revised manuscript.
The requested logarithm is 1.23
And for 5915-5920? 1.32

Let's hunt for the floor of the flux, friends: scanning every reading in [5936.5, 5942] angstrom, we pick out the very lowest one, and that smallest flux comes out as 20.7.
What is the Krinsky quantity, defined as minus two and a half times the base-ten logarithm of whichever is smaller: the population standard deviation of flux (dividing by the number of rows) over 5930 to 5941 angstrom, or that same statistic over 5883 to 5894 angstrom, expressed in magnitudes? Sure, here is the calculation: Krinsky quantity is 0.3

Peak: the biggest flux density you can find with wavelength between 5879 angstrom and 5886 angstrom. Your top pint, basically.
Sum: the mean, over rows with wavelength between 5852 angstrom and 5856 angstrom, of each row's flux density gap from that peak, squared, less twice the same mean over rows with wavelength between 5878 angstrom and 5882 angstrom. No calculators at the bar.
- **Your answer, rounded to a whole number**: -20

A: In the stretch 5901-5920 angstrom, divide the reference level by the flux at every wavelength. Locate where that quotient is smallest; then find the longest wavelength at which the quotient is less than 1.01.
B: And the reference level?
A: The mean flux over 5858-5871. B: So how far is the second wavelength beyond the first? 15.0 angstrom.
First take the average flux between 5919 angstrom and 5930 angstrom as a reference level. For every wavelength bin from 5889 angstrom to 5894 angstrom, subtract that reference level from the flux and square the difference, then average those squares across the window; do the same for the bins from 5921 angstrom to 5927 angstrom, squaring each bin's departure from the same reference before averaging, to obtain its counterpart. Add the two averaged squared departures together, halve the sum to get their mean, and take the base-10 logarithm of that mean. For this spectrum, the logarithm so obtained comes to 1.22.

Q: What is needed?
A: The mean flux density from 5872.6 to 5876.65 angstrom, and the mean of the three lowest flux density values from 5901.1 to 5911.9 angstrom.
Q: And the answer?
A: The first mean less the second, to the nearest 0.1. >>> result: 1.1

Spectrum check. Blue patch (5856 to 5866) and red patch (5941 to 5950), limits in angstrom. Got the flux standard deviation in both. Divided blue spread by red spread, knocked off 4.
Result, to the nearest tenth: -1.1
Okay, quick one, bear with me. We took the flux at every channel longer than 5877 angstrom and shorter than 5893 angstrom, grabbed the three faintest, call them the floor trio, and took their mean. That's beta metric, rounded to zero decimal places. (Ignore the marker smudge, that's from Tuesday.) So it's 16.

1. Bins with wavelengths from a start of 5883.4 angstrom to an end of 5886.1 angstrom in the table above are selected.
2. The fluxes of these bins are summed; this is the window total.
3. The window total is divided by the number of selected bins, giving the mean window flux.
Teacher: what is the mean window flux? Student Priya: 18.7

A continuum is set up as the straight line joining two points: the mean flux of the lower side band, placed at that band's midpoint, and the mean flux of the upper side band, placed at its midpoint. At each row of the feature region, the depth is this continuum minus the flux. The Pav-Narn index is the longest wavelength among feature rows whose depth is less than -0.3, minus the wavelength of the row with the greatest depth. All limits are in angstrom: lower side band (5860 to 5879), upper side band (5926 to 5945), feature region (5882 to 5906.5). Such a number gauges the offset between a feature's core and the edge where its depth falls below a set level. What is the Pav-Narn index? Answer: 13.6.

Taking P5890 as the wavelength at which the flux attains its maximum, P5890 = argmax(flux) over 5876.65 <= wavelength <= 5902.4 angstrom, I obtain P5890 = 5900.38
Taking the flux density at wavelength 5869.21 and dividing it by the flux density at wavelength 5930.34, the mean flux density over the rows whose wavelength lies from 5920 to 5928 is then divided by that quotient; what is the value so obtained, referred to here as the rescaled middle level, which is 23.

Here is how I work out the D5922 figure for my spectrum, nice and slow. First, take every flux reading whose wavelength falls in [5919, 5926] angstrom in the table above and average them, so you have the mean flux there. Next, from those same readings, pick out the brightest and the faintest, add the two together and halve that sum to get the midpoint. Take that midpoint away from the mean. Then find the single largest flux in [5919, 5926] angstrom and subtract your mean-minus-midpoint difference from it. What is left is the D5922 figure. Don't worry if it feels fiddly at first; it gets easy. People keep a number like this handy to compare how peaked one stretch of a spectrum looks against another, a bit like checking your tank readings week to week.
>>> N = 25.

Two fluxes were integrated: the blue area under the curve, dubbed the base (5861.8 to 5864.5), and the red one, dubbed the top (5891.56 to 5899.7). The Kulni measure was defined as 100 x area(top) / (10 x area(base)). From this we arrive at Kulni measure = 27.0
